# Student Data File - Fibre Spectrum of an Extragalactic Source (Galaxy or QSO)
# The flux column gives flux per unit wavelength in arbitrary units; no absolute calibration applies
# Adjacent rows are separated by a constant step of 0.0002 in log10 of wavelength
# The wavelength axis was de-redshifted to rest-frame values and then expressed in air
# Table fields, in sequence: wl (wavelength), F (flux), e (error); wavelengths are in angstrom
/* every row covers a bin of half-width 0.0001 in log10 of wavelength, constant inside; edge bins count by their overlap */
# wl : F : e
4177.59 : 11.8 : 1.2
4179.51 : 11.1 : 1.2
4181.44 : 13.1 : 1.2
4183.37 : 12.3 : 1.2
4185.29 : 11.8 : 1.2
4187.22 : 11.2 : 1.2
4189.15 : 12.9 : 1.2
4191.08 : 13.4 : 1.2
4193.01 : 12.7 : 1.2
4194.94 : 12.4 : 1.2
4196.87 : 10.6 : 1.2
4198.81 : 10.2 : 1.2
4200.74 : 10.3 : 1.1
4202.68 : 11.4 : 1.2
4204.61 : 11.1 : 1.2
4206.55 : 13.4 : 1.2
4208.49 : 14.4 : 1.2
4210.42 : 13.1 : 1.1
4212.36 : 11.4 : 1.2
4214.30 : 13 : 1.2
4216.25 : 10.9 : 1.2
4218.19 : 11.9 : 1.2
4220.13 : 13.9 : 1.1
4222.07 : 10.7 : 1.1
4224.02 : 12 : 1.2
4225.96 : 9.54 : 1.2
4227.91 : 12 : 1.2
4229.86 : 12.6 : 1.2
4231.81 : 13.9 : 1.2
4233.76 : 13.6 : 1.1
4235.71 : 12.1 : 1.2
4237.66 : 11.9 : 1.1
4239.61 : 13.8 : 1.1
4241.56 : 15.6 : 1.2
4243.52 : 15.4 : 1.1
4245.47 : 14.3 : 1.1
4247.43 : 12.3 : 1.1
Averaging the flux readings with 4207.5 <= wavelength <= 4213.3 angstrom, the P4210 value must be 13.0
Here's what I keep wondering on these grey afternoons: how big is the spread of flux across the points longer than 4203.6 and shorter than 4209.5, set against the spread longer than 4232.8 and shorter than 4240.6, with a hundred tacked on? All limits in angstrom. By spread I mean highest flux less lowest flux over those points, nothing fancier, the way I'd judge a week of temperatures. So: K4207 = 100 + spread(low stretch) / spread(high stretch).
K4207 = 102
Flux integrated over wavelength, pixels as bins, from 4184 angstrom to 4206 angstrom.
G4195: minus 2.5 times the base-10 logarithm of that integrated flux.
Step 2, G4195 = -6.0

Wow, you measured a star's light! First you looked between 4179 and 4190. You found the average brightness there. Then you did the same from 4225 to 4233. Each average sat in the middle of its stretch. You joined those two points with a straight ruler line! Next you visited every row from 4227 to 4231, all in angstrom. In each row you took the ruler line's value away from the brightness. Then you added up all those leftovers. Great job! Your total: 1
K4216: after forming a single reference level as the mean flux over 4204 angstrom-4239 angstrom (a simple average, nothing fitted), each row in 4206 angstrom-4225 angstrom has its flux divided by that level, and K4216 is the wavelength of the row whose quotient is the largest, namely 4208.49 angstrom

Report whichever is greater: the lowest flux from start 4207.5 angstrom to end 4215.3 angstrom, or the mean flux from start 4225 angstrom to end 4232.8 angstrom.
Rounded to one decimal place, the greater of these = 12.0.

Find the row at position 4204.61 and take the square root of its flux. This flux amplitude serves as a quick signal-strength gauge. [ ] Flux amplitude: 3.33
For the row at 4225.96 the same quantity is 3.09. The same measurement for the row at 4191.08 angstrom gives 3.66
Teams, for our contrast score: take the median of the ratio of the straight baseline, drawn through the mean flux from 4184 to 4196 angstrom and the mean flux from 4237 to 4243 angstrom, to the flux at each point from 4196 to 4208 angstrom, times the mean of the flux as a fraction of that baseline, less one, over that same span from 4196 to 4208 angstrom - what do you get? -0.14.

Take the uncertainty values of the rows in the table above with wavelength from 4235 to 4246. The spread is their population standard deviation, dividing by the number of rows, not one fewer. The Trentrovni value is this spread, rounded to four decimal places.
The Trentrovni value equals 0.0471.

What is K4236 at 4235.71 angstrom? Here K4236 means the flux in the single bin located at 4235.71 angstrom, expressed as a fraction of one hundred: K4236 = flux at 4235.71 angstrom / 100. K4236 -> 0.121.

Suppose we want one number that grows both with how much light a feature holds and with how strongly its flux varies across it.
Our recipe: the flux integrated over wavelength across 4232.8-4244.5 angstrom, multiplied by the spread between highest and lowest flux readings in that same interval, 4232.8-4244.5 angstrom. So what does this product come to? 595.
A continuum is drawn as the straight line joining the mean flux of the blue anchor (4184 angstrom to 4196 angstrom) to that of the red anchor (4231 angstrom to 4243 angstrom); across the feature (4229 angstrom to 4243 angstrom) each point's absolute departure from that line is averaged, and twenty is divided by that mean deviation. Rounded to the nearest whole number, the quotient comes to 21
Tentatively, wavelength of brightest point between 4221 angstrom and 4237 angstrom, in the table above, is 4231.81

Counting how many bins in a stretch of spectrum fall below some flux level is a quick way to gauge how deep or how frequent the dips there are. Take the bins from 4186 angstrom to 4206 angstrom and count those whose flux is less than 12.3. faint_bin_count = 6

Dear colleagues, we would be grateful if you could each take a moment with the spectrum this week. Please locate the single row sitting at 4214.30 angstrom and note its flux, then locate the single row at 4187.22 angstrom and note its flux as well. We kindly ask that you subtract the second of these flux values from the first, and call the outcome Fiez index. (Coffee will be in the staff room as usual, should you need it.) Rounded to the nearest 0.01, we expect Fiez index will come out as 1.80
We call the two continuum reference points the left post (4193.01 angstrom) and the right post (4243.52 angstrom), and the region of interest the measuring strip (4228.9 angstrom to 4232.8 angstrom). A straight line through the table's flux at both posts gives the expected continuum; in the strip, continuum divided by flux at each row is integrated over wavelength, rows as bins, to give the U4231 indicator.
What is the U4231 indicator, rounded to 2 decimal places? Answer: 4.34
